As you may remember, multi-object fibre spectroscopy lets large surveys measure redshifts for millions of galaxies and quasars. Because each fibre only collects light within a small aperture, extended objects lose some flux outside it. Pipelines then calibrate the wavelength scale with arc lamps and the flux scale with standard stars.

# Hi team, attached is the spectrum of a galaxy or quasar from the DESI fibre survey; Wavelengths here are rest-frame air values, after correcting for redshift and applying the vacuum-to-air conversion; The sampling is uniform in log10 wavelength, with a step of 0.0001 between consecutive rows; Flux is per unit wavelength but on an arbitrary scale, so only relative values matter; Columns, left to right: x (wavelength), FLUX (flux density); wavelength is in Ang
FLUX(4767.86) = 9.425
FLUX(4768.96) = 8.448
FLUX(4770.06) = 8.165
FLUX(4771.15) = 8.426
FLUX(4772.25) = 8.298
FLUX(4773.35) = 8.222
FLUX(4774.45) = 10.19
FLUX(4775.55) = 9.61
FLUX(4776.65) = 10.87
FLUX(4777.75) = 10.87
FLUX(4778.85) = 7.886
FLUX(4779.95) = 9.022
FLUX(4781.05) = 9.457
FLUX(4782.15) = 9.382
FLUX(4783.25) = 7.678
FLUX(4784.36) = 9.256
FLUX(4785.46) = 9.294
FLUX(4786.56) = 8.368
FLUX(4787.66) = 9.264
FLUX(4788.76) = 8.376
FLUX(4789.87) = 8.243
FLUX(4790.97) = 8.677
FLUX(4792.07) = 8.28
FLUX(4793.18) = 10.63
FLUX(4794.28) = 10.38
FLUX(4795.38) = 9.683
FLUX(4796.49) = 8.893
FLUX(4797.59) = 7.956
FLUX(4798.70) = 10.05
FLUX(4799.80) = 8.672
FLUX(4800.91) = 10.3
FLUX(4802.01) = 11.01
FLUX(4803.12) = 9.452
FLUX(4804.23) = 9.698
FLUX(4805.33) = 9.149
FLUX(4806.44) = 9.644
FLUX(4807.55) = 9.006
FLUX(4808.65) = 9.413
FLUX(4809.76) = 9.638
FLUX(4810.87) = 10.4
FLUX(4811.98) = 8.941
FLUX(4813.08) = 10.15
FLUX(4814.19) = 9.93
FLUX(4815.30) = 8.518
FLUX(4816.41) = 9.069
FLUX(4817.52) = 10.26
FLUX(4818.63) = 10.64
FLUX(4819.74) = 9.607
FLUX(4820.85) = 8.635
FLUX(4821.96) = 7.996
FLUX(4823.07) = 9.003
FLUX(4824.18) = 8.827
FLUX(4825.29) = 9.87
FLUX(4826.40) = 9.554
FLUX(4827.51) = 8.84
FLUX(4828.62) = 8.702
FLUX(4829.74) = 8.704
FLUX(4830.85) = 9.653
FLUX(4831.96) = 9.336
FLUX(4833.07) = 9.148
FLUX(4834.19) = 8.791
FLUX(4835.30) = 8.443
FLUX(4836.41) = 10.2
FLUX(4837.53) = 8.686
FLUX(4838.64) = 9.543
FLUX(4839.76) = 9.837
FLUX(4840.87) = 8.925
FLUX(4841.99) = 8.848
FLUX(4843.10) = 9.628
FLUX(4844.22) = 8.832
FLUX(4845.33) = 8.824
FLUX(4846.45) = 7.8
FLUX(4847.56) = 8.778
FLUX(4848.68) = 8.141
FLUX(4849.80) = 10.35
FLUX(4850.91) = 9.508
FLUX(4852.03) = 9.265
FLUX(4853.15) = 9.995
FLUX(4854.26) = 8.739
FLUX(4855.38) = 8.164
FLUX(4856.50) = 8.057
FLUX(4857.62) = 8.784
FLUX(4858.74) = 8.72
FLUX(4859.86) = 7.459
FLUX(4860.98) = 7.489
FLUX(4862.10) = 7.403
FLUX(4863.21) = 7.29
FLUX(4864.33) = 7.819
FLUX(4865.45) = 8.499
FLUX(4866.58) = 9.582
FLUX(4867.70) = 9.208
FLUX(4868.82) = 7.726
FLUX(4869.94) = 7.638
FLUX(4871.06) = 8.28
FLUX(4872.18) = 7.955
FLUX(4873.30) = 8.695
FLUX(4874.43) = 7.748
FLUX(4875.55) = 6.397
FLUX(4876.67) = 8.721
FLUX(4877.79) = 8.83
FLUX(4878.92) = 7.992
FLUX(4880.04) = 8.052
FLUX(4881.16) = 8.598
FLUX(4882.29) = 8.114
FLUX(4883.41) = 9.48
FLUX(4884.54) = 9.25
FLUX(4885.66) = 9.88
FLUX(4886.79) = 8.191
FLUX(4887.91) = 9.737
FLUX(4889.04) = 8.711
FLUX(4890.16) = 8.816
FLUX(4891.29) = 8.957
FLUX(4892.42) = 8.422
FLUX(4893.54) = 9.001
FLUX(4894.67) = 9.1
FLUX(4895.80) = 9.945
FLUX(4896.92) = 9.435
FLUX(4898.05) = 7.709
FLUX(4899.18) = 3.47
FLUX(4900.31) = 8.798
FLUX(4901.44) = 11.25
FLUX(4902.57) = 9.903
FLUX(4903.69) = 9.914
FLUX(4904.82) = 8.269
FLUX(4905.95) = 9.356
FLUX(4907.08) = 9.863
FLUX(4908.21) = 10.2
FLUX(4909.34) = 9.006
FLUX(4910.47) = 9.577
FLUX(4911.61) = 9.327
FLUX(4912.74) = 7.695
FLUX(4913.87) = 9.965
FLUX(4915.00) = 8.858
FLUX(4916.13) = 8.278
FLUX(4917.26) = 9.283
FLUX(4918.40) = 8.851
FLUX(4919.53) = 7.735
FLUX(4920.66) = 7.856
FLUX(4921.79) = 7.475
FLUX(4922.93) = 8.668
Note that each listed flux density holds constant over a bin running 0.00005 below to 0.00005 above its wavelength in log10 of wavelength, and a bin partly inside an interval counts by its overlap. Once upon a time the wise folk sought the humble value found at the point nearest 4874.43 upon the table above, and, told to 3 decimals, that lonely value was 7.748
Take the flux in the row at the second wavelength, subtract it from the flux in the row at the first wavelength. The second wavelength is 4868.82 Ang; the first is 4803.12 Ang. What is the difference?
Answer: 1.7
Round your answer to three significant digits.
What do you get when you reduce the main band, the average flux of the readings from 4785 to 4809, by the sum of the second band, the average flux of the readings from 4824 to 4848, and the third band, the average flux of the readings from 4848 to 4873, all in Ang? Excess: -8.25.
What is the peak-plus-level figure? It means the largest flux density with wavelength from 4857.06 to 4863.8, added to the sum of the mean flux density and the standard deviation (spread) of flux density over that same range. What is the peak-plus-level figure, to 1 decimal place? 17.3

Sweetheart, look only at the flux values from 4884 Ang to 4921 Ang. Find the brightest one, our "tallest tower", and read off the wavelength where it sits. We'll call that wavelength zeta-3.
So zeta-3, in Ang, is 4901.44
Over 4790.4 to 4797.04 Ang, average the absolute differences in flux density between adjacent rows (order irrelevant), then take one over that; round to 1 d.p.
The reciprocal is 1.1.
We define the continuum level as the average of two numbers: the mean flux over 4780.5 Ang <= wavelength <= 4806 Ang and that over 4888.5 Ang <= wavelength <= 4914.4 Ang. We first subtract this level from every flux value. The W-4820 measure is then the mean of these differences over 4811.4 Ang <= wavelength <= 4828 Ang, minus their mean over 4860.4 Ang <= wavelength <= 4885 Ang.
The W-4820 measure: 1.1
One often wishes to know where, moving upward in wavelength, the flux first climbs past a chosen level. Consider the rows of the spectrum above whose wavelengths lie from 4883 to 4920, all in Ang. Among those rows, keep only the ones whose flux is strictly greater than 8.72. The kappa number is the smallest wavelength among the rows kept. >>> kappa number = 4883.41 Ang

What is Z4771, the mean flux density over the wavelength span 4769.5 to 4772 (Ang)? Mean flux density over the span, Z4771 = 8.3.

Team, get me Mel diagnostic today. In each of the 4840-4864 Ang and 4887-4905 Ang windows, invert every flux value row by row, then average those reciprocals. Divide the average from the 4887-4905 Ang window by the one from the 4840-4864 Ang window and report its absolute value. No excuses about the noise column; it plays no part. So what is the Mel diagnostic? 1.03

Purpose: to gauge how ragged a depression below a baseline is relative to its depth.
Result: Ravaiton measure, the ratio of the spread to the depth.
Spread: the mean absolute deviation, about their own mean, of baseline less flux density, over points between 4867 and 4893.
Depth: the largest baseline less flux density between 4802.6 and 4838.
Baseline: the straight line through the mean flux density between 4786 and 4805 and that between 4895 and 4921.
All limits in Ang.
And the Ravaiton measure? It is 0.51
